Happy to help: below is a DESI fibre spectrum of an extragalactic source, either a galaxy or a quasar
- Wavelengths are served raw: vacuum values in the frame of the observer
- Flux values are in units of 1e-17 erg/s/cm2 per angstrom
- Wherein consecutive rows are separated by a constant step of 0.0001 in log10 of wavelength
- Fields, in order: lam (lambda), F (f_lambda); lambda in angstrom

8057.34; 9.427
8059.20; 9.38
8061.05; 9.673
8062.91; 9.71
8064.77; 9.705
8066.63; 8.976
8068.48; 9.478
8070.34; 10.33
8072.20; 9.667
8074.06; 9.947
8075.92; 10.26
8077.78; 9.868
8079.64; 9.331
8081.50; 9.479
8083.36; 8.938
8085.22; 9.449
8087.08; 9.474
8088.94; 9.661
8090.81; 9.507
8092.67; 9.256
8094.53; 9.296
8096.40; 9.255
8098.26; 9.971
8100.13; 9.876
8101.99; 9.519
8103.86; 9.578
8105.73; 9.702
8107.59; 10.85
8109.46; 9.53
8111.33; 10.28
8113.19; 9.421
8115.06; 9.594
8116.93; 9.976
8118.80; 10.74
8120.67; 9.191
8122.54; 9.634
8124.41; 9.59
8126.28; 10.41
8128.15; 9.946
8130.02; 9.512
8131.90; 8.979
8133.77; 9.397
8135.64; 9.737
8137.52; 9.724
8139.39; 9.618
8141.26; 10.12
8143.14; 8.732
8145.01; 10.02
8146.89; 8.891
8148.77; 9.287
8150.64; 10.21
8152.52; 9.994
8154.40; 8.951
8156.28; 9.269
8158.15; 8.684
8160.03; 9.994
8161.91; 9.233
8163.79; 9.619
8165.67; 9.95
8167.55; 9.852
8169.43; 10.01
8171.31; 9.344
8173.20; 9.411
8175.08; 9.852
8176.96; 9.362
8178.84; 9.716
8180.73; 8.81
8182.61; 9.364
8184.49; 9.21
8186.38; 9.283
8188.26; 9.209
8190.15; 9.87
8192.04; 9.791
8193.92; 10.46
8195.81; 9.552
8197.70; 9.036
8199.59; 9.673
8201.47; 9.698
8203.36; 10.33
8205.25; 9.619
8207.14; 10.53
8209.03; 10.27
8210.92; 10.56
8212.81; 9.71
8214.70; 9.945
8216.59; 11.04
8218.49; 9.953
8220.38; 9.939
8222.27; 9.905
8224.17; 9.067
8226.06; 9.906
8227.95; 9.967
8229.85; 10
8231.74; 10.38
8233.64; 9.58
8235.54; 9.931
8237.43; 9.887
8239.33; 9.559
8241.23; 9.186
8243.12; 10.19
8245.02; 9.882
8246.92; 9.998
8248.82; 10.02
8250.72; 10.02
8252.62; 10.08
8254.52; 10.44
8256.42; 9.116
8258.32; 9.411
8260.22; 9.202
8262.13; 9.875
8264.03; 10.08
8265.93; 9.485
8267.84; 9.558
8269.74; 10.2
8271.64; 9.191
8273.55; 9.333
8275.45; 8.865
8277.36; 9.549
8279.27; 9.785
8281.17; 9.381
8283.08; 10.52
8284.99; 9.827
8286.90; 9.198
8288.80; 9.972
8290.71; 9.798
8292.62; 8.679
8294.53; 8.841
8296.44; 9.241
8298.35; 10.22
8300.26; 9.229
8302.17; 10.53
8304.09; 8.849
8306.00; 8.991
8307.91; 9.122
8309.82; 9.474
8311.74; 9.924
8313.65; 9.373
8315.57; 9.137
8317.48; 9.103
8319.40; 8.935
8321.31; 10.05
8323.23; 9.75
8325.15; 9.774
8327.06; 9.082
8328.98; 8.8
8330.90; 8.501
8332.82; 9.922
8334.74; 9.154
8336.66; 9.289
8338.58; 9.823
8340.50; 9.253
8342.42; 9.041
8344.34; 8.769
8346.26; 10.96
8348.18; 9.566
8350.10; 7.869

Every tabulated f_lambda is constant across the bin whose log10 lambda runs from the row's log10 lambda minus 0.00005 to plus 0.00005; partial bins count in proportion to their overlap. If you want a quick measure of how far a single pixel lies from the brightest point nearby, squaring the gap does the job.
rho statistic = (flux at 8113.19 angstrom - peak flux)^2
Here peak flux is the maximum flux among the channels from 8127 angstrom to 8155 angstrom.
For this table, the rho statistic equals 0.62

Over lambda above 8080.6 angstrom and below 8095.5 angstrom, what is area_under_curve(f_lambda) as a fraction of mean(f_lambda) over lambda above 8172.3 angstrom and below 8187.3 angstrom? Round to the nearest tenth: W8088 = 14.9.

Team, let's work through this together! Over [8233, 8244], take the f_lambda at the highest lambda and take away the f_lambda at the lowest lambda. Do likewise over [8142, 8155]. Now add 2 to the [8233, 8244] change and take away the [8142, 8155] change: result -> 2.39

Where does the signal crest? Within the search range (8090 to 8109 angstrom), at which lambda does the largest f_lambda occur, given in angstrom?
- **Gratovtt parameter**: 8107.59 angstrom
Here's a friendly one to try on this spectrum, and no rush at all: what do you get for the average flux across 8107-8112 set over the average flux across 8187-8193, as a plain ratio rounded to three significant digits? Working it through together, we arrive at 1.06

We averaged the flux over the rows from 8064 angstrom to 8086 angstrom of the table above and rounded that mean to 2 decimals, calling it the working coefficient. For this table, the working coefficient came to 9.62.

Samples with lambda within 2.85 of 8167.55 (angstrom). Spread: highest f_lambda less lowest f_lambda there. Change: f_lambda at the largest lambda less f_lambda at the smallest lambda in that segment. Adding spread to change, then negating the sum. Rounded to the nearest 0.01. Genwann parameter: -0.22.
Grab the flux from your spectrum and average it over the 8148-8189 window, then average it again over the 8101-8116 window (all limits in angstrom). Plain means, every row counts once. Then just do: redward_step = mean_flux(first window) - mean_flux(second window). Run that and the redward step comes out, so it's -0.33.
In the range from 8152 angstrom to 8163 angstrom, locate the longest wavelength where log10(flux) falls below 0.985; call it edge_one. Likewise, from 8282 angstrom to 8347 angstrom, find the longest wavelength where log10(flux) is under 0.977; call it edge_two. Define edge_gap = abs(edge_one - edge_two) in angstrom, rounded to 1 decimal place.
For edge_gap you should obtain 182.4 angstrom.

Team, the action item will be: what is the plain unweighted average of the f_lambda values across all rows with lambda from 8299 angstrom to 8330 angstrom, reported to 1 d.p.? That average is 9.4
